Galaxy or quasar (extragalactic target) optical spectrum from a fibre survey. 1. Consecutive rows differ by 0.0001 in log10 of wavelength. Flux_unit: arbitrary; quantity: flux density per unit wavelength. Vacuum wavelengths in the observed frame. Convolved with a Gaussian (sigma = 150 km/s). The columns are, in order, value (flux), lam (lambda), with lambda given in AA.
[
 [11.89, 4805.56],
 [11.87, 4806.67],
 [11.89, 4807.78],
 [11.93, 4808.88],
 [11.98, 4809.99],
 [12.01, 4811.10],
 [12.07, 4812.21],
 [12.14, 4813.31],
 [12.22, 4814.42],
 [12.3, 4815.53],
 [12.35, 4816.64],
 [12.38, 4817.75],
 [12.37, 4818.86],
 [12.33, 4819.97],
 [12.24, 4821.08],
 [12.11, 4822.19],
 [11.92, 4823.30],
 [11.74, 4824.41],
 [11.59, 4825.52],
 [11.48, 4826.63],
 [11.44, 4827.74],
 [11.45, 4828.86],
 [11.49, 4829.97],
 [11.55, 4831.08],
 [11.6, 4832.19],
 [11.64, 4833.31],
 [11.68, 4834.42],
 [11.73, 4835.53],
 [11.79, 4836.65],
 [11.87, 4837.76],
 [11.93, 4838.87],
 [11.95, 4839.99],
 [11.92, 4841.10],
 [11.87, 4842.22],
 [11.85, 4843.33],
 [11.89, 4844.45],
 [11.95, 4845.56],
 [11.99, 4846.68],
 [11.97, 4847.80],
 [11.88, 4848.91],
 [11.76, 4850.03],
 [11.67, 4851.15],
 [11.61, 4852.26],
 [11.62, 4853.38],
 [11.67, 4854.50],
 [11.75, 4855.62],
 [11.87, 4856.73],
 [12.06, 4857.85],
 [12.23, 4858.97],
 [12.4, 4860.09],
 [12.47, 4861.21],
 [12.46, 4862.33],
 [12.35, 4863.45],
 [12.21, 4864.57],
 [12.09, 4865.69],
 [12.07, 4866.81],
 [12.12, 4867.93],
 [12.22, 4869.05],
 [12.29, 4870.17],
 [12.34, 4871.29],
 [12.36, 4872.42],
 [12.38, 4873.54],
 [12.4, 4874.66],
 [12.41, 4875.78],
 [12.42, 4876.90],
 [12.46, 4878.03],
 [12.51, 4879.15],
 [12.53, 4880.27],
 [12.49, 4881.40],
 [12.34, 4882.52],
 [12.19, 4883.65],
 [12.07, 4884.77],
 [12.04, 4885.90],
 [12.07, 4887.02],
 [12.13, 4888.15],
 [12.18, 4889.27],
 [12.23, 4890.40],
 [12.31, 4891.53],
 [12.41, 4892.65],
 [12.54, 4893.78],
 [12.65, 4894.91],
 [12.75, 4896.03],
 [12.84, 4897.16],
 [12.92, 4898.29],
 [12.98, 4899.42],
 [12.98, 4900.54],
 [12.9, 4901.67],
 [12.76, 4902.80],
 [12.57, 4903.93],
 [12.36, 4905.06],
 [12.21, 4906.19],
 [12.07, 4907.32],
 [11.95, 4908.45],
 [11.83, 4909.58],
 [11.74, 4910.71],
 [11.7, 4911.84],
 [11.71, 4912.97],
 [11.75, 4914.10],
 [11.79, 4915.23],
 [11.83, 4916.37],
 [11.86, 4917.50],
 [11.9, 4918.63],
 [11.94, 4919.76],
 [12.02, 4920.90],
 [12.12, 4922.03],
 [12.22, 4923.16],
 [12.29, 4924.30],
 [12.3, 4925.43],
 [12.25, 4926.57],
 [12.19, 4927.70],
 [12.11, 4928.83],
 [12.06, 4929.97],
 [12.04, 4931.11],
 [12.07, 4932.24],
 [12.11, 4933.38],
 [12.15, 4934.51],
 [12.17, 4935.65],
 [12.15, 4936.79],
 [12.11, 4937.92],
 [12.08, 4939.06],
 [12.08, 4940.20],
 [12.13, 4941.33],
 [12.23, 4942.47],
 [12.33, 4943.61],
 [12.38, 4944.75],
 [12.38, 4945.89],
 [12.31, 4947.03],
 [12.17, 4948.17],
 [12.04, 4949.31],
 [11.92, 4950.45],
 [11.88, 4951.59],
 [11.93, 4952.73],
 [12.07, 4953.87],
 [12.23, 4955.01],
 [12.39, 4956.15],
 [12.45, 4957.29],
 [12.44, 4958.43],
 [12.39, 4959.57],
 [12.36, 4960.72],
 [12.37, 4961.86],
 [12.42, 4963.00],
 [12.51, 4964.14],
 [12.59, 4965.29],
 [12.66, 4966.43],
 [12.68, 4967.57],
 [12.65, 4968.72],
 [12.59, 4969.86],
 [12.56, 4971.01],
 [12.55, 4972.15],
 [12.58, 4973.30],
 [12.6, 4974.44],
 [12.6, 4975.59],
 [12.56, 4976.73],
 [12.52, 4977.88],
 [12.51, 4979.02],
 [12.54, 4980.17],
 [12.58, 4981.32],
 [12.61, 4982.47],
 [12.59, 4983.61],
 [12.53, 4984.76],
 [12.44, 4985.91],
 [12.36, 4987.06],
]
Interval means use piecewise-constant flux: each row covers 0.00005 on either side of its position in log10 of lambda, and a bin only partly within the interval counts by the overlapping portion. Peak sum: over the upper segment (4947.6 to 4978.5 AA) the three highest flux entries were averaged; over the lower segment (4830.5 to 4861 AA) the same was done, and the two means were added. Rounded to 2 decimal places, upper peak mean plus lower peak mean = 24.89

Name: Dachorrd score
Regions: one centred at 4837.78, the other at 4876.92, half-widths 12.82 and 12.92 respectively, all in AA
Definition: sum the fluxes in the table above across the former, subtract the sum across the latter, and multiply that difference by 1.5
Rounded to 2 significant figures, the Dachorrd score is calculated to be -18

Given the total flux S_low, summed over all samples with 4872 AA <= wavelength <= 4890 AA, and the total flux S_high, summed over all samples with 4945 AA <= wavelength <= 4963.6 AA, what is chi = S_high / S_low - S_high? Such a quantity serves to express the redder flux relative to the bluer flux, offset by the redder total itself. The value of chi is -195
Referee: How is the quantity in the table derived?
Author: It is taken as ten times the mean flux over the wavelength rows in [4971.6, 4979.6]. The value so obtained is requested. 125.6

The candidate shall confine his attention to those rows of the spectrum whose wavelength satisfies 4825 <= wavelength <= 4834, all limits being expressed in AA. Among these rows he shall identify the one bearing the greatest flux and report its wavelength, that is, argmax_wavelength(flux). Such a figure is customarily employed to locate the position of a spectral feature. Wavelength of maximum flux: 4833.31 AA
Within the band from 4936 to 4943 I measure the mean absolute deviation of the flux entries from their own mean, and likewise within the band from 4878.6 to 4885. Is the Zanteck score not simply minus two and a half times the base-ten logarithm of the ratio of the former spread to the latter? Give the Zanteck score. 1.5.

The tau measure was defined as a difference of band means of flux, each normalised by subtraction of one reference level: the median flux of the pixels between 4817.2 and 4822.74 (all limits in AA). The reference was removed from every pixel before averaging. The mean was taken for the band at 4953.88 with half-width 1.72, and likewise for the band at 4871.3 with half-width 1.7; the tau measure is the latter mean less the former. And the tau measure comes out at 0.25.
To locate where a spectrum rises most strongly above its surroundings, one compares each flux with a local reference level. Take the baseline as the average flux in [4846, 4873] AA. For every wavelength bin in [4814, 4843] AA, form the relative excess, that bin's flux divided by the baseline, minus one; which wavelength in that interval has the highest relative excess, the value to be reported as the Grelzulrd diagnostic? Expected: 4817.75 AA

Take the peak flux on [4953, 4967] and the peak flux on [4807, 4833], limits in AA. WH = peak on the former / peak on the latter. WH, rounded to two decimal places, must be 1.02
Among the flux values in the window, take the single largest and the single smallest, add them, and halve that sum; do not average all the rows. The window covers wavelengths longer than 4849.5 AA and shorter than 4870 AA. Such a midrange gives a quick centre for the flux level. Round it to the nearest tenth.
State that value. 12.0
